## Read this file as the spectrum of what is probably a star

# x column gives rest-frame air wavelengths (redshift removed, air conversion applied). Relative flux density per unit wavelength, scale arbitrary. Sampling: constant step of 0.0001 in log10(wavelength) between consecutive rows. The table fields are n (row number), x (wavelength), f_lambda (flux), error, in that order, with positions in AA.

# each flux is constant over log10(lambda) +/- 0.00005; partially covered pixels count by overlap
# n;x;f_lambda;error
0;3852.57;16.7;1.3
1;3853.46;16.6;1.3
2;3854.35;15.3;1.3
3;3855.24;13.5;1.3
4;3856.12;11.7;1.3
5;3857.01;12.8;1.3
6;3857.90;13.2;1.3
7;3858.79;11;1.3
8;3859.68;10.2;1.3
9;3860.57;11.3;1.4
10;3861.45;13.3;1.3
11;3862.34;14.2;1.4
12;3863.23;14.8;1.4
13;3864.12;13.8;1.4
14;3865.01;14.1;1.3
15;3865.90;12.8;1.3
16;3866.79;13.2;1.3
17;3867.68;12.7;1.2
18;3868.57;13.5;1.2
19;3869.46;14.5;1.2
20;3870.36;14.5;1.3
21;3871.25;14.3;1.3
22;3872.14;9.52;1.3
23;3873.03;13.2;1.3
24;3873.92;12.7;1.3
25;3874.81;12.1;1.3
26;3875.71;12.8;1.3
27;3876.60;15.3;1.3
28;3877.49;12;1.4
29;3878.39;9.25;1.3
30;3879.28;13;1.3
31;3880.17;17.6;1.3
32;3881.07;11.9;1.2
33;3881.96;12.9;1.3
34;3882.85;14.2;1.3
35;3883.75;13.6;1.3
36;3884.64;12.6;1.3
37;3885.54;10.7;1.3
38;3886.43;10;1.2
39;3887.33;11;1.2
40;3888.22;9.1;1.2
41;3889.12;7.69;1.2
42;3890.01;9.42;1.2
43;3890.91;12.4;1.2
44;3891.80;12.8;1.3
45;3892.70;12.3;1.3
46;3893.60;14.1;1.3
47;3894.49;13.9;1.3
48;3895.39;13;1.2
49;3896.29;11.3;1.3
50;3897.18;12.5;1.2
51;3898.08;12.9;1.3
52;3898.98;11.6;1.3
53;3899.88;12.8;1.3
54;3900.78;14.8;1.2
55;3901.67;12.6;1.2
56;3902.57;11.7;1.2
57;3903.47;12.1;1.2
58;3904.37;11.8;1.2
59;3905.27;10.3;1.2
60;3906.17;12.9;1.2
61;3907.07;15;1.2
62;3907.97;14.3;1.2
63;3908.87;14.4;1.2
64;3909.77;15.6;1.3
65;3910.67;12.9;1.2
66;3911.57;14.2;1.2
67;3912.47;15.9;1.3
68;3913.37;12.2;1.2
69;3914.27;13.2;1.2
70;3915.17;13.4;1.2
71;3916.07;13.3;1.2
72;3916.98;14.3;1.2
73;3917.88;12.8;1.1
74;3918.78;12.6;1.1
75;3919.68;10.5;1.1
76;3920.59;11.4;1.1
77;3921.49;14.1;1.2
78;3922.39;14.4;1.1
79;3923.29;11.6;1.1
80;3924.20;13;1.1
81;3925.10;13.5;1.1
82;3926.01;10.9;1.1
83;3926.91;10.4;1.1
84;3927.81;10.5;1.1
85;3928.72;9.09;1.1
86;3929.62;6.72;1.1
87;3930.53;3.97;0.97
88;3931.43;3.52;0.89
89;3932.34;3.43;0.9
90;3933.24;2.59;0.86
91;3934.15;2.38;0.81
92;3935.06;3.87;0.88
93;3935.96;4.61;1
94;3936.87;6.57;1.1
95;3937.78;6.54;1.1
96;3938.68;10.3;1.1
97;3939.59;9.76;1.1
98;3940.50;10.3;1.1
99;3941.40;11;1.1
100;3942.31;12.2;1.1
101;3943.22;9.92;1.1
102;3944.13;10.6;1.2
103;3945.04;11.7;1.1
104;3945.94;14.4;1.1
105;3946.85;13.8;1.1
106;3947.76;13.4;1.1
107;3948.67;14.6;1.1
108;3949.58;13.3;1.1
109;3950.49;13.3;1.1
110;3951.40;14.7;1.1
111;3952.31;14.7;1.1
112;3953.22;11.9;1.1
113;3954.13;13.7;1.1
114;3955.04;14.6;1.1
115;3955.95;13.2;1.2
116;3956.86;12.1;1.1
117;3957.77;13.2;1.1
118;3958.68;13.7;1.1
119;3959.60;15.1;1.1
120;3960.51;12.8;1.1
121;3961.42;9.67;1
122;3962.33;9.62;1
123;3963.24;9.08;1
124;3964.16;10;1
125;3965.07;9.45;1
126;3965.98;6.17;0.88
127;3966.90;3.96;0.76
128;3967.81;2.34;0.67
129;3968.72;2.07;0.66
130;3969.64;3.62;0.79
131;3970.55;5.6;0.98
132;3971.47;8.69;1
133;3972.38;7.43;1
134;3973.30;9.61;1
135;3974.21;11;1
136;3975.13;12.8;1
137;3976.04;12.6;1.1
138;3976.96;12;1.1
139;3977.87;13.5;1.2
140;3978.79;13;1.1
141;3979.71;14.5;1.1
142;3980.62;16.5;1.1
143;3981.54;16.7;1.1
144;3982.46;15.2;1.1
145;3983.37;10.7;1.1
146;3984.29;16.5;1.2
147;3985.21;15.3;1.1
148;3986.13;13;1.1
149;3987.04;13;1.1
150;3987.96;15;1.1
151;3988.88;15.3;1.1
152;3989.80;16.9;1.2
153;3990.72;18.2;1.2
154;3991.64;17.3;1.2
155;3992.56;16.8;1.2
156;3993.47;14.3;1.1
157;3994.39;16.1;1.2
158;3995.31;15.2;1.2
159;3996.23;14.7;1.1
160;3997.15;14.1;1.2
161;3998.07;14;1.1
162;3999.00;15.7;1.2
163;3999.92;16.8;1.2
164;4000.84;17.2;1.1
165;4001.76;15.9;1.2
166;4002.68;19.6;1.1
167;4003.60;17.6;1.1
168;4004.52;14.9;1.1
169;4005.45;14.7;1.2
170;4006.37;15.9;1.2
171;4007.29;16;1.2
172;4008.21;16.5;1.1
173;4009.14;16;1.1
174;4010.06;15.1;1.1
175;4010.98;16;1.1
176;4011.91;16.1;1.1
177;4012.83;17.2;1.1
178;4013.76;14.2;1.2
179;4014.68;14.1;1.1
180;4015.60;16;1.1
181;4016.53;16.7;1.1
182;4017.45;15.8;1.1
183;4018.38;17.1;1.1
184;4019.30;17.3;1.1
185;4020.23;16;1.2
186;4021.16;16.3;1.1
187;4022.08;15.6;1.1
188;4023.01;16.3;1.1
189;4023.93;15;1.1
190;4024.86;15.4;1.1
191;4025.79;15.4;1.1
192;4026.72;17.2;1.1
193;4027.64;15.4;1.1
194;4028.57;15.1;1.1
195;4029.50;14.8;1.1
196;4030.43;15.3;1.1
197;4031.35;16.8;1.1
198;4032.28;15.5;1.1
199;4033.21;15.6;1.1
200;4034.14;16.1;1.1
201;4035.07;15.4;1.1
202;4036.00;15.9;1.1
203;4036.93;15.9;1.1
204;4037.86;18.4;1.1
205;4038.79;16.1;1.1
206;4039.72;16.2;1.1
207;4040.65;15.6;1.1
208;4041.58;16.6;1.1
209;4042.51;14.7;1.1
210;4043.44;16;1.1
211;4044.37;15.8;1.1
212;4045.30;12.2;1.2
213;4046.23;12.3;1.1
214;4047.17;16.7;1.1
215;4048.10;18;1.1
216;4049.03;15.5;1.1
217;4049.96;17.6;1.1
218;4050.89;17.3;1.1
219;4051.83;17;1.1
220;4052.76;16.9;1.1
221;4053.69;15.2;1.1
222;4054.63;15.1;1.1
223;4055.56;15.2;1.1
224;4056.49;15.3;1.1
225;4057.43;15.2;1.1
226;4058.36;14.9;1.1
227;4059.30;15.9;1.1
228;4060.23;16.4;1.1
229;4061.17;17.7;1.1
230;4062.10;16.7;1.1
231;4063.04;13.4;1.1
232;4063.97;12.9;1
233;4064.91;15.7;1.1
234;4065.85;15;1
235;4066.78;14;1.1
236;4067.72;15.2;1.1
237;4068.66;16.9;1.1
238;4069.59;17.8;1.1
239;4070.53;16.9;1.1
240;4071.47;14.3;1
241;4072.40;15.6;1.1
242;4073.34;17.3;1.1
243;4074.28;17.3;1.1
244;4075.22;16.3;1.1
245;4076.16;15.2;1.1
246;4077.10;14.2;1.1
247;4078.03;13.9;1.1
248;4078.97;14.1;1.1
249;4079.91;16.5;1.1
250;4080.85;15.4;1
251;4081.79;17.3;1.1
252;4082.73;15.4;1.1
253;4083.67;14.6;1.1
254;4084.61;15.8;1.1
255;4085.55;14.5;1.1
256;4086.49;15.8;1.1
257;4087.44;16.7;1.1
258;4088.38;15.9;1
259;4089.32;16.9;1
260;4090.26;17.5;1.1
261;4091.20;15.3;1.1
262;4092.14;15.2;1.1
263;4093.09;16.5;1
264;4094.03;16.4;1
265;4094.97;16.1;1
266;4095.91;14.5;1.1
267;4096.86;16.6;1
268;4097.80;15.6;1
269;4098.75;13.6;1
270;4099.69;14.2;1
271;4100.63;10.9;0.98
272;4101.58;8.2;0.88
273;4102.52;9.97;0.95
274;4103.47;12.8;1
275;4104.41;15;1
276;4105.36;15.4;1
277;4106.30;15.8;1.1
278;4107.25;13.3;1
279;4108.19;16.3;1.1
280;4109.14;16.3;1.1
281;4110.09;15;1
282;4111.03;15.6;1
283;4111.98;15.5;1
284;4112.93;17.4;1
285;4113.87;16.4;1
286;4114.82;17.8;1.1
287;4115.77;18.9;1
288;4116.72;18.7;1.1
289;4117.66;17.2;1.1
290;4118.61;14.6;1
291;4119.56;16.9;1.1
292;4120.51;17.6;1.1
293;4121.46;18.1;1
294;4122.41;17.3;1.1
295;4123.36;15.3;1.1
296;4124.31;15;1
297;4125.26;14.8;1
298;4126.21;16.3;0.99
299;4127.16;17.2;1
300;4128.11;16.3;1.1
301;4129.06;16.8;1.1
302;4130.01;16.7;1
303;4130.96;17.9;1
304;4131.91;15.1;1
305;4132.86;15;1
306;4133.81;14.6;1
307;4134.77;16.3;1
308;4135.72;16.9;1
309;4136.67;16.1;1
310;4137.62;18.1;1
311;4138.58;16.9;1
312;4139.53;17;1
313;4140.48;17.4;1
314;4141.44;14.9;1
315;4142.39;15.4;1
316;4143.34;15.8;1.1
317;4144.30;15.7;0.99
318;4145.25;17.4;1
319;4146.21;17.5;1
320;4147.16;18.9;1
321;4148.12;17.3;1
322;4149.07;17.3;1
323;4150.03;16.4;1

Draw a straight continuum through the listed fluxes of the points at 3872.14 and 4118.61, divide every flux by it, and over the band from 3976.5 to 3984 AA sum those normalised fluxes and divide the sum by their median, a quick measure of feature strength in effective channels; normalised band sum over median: 7.99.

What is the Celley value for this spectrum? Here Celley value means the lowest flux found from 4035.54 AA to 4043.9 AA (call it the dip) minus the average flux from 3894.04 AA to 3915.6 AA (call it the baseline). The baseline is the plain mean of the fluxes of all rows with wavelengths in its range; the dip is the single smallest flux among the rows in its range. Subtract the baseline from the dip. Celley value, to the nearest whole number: 2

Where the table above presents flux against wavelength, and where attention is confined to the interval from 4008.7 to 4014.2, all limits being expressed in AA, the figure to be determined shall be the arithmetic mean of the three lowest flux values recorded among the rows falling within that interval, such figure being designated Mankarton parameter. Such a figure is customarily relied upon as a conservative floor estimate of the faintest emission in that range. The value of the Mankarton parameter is 15.1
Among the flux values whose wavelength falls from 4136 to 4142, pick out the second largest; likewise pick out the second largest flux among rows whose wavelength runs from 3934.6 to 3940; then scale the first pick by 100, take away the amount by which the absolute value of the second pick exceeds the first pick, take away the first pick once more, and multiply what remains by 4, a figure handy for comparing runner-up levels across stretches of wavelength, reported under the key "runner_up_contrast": 6921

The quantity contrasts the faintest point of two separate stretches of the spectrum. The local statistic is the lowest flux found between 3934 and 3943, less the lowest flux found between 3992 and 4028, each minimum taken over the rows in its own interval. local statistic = -12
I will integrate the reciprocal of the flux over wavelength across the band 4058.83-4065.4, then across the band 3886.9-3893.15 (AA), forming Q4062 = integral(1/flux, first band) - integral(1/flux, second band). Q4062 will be -0.18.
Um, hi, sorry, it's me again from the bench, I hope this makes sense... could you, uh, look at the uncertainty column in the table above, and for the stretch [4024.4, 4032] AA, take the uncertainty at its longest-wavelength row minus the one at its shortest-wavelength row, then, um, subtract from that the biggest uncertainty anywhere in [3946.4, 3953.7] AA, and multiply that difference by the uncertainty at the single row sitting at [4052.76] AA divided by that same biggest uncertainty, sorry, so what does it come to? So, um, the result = -1.10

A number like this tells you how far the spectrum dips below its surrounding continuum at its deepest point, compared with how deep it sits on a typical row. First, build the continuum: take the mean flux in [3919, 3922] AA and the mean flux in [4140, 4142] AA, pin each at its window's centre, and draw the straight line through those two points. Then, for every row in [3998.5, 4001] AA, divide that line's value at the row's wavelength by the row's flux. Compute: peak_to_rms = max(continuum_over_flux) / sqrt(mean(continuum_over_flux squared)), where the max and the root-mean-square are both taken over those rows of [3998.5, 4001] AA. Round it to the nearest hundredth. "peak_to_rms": 1.05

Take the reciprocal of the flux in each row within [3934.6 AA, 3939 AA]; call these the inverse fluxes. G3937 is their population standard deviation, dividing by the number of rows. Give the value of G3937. 0.0562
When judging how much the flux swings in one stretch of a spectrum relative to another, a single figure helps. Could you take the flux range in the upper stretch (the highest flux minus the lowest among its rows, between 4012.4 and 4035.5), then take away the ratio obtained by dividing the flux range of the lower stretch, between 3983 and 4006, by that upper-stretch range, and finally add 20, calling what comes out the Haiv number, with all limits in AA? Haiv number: 20.4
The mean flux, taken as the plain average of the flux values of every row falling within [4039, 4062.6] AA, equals 16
